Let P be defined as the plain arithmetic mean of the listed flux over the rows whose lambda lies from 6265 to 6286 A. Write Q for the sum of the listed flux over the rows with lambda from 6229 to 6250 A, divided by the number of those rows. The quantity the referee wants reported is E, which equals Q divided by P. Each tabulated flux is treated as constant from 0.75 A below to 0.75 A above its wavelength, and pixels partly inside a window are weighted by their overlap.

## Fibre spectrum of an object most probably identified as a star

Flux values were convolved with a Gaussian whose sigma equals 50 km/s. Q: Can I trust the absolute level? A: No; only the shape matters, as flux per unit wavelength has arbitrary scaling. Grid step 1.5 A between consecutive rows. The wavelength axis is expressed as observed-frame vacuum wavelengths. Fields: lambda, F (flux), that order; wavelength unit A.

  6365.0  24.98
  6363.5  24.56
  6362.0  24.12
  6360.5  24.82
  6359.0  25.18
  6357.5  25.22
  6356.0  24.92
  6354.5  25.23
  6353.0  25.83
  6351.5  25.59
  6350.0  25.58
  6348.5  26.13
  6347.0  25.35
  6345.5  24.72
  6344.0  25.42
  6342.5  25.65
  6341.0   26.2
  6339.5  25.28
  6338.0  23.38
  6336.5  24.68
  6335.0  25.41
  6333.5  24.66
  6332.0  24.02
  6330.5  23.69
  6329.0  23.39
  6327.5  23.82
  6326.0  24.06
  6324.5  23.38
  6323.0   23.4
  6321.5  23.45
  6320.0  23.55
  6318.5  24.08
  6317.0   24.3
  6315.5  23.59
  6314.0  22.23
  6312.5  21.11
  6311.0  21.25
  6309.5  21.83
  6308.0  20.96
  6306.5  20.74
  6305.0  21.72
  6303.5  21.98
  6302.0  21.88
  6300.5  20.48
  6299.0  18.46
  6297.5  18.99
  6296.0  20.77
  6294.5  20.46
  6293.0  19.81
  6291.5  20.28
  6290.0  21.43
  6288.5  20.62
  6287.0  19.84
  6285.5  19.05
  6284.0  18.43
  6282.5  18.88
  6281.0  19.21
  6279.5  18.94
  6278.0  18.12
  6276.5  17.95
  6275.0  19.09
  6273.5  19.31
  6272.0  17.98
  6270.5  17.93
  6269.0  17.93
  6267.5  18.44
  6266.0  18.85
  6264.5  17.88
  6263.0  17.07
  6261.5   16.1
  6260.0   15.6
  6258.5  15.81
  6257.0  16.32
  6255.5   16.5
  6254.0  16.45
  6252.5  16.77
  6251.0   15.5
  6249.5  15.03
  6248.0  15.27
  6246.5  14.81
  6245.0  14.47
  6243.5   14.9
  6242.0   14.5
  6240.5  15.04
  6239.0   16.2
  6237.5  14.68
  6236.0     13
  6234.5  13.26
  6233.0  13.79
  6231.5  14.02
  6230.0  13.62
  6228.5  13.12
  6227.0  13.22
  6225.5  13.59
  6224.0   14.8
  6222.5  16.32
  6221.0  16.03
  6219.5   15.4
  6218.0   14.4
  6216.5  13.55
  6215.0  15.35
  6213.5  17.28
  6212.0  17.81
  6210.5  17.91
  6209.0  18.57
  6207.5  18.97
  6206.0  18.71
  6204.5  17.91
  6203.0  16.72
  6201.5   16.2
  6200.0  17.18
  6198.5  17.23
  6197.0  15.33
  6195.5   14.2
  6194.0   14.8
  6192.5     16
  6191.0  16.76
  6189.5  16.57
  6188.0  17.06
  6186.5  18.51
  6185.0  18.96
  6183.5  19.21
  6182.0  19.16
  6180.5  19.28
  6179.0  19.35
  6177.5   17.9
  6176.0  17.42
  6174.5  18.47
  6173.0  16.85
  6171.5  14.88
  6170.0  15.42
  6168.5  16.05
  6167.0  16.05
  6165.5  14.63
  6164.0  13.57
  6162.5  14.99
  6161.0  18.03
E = 0.8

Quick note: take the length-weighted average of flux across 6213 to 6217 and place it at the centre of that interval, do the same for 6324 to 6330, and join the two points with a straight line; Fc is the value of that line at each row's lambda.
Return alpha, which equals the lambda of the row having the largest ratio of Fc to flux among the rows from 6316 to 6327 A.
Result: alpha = 6324.5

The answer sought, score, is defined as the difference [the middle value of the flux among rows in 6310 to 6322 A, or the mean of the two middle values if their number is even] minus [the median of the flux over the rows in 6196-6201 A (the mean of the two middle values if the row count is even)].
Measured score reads 6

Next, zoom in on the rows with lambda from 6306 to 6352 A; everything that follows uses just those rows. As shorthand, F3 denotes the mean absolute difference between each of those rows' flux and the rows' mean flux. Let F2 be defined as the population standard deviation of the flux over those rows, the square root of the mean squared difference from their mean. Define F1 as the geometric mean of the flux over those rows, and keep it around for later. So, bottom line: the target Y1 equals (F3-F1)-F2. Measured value -24.2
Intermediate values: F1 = 24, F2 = 1.5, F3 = 1.21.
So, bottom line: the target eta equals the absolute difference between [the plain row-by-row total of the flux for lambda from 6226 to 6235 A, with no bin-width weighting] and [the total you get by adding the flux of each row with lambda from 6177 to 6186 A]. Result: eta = 33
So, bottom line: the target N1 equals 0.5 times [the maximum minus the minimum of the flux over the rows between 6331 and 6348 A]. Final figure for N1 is 1.4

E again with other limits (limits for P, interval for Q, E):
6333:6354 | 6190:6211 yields 0.7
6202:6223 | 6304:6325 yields 1.3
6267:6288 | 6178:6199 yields 0.9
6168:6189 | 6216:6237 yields 0.8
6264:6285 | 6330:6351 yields 1.4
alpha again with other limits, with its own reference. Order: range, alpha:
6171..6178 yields 6171.5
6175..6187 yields 6176.0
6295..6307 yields 6299.0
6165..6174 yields 6171.5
